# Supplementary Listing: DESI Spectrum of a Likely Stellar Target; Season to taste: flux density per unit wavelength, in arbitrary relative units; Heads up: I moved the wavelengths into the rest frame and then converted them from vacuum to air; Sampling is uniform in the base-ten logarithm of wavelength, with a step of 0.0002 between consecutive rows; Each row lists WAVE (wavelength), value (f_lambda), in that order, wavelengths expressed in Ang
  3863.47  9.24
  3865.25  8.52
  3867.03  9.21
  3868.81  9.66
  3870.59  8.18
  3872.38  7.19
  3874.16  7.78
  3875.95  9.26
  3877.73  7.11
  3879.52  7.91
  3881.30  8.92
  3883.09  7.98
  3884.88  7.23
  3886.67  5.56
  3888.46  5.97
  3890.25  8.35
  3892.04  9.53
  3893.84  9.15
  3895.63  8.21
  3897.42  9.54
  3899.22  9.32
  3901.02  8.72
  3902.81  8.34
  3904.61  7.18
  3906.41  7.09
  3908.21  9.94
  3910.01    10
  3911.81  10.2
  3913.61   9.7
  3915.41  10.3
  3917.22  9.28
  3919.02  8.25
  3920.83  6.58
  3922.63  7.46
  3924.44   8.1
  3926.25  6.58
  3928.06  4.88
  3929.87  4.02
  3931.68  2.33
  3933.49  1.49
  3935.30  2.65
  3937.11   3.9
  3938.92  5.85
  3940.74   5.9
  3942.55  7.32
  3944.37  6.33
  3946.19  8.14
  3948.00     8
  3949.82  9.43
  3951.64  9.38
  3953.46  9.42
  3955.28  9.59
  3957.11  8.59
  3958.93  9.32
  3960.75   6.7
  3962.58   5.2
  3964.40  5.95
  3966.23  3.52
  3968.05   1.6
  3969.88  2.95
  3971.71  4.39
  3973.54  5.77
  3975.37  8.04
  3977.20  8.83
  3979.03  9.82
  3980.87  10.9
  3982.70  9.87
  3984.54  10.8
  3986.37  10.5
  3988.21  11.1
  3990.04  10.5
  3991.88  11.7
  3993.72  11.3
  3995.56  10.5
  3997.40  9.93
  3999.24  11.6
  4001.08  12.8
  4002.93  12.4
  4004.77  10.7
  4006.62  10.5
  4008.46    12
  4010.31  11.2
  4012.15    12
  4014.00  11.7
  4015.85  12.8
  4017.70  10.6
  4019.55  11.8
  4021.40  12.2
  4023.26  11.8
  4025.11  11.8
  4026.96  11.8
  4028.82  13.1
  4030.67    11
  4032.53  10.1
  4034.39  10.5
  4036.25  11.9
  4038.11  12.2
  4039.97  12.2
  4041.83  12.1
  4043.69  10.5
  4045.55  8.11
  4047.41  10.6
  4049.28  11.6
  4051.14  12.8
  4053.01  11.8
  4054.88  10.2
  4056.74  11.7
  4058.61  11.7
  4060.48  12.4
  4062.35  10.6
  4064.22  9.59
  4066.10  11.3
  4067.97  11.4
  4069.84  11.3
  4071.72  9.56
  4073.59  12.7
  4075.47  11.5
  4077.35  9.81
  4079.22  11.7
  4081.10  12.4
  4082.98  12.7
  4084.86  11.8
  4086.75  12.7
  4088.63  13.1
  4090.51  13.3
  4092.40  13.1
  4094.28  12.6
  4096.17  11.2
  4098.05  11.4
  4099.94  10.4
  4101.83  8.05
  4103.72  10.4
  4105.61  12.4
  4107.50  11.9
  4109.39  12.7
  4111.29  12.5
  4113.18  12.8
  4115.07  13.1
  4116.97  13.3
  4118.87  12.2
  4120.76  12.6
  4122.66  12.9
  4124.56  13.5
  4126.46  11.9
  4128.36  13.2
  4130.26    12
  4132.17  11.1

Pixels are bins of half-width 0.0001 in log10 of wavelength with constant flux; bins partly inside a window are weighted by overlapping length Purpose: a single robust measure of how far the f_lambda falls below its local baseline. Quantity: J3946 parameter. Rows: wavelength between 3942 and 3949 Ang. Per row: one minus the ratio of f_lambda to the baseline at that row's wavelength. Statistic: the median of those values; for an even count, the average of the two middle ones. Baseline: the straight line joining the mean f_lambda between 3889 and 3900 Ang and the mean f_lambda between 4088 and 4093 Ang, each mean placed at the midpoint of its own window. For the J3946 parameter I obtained 0.24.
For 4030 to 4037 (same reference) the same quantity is 0.10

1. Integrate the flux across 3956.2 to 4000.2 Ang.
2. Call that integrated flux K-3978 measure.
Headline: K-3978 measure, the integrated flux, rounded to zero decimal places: 366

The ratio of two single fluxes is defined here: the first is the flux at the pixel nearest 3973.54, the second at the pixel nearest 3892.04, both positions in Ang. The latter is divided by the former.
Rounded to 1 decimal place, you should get 1.7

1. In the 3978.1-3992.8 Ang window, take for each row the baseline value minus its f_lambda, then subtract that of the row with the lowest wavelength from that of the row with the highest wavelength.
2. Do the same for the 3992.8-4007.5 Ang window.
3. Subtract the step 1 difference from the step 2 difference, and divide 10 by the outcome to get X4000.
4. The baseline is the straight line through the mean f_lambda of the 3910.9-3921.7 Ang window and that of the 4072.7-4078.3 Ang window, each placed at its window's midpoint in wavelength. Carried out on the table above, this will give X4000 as 4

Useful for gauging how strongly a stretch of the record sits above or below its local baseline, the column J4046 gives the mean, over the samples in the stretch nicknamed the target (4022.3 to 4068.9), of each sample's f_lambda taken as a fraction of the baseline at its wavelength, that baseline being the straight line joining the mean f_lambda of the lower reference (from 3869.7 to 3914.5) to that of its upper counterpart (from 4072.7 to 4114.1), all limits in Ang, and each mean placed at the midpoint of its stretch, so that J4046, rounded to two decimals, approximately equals 1.03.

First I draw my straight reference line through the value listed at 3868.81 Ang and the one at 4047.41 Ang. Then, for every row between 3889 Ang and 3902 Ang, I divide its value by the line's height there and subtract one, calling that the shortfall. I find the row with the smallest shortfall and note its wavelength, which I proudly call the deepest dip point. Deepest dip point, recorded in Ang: 3895.63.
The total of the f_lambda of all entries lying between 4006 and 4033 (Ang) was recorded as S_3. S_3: 174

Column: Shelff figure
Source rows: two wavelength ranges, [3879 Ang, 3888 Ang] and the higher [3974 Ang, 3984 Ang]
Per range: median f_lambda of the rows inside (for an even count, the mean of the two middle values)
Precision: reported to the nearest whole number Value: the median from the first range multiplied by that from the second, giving 78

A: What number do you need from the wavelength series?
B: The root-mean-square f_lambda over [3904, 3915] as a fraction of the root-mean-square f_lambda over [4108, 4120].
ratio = 0.7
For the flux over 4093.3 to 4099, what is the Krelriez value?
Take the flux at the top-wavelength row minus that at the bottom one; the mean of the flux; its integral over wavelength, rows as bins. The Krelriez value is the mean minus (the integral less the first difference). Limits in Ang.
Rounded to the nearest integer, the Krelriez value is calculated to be -56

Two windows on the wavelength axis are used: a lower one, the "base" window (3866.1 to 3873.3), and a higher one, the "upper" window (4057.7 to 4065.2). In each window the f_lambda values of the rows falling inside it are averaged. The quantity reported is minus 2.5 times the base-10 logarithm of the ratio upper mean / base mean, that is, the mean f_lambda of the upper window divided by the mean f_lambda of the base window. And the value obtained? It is -0.28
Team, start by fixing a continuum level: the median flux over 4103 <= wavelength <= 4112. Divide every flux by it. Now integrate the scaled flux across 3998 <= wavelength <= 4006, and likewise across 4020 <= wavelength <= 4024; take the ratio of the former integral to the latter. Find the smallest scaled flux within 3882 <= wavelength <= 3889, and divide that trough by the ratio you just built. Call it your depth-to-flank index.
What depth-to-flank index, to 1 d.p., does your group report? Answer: 0.2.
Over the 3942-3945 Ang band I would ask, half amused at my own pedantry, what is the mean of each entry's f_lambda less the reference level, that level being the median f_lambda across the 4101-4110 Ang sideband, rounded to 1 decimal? -5.1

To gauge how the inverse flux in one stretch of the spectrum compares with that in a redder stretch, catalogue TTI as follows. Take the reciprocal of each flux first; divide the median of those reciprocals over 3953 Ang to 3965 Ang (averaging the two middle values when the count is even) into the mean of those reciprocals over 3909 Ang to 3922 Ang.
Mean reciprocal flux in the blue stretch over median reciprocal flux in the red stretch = 0.96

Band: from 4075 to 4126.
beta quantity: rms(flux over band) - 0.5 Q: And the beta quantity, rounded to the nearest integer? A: 12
